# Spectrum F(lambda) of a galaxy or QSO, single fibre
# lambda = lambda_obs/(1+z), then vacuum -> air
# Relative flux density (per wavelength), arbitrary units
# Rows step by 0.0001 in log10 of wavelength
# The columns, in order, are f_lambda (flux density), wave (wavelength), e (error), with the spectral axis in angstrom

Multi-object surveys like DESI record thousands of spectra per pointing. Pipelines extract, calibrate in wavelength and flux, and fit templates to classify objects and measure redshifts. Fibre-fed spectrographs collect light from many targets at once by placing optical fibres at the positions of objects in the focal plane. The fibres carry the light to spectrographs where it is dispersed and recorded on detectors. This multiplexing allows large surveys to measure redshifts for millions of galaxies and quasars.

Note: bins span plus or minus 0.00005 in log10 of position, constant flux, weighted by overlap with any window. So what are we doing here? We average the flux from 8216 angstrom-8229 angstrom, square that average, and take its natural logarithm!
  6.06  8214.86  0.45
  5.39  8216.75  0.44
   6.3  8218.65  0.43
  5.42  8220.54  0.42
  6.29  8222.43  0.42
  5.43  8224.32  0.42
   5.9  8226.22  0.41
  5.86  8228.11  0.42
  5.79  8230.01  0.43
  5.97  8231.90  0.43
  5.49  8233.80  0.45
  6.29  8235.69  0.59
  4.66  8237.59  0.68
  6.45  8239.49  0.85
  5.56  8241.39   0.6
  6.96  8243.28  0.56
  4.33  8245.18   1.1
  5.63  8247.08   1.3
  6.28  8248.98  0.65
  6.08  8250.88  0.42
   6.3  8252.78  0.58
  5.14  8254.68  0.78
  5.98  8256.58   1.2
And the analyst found 3.52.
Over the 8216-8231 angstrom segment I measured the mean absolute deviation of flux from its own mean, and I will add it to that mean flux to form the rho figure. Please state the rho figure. 6.1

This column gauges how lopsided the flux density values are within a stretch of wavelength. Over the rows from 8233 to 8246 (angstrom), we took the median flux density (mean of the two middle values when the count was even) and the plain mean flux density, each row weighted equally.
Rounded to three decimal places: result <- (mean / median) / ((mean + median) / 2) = 0.182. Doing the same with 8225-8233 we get 0.170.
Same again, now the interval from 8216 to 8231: 0.171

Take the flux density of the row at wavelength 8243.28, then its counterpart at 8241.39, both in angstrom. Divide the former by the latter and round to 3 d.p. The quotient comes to 1.252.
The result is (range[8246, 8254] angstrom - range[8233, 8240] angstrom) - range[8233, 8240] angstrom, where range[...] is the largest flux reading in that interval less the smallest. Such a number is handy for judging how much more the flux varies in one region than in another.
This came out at -2.9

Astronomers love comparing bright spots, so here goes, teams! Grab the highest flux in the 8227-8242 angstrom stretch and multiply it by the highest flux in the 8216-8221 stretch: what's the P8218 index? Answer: 40.6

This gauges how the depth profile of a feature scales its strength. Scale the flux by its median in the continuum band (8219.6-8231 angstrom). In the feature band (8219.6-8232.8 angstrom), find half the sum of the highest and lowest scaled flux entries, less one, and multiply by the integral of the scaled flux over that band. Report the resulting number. 0.07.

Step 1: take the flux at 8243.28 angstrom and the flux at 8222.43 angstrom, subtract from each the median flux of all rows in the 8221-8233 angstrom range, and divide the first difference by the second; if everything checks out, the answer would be 2.6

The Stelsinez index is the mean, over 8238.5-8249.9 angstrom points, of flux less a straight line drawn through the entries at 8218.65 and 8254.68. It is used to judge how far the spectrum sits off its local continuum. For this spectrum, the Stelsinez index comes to 0.39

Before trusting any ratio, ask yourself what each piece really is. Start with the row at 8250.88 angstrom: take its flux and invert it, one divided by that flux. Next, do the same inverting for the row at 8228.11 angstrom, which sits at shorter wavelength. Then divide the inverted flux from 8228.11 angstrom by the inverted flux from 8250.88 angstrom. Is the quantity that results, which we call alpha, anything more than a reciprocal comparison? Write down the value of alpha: 1.04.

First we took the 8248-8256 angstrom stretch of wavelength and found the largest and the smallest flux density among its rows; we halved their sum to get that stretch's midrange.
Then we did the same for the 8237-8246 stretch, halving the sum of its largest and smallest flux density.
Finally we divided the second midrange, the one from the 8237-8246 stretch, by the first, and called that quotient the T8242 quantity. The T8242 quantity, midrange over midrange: 0.99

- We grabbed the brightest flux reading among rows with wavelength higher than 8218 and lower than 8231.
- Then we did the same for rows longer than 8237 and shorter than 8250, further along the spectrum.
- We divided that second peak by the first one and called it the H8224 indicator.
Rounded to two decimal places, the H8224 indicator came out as 1.10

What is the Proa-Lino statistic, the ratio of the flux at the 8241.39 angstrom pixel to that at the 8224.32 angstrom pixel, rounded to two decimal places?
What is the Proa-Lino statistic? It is 1.02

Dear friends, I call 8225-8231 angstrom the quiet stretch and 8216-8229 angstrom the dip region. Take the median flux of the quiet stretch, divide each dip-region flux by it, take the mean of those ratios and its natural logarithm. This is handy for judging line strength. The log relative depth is -0.01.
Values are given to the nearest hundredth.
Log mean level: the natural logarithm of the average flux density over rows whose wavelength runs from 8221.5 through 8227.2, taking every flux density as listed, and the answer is 1.77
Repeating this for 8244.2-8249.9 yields 1.69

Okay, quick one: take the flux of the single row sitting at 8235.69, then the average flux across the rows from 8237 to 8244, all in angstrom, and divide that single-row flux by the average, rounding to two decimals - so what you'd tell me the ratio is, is 1.06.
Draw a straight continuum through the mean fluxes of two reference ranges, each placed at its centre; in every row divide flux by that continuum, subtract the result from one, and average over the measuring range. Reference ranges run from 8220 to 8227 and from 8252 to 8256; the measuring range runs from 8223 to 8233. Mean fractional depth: -0.006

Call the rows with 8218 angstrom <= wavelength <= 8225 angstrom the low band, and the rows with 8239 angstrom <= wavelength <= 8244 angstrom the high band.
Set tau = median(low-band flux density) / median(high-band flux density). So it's 0.909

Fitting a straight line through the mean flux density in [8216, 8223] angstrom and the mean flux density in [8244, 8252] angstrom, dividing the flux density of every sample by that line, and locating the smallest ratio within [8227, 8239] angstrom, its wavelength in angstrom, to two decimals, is 8237.59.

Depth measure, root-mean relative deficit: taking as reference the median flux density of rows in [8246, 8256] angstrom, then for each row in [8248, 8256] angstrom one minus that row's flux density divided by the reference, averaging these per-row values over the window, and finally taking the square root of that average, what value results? 0.15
